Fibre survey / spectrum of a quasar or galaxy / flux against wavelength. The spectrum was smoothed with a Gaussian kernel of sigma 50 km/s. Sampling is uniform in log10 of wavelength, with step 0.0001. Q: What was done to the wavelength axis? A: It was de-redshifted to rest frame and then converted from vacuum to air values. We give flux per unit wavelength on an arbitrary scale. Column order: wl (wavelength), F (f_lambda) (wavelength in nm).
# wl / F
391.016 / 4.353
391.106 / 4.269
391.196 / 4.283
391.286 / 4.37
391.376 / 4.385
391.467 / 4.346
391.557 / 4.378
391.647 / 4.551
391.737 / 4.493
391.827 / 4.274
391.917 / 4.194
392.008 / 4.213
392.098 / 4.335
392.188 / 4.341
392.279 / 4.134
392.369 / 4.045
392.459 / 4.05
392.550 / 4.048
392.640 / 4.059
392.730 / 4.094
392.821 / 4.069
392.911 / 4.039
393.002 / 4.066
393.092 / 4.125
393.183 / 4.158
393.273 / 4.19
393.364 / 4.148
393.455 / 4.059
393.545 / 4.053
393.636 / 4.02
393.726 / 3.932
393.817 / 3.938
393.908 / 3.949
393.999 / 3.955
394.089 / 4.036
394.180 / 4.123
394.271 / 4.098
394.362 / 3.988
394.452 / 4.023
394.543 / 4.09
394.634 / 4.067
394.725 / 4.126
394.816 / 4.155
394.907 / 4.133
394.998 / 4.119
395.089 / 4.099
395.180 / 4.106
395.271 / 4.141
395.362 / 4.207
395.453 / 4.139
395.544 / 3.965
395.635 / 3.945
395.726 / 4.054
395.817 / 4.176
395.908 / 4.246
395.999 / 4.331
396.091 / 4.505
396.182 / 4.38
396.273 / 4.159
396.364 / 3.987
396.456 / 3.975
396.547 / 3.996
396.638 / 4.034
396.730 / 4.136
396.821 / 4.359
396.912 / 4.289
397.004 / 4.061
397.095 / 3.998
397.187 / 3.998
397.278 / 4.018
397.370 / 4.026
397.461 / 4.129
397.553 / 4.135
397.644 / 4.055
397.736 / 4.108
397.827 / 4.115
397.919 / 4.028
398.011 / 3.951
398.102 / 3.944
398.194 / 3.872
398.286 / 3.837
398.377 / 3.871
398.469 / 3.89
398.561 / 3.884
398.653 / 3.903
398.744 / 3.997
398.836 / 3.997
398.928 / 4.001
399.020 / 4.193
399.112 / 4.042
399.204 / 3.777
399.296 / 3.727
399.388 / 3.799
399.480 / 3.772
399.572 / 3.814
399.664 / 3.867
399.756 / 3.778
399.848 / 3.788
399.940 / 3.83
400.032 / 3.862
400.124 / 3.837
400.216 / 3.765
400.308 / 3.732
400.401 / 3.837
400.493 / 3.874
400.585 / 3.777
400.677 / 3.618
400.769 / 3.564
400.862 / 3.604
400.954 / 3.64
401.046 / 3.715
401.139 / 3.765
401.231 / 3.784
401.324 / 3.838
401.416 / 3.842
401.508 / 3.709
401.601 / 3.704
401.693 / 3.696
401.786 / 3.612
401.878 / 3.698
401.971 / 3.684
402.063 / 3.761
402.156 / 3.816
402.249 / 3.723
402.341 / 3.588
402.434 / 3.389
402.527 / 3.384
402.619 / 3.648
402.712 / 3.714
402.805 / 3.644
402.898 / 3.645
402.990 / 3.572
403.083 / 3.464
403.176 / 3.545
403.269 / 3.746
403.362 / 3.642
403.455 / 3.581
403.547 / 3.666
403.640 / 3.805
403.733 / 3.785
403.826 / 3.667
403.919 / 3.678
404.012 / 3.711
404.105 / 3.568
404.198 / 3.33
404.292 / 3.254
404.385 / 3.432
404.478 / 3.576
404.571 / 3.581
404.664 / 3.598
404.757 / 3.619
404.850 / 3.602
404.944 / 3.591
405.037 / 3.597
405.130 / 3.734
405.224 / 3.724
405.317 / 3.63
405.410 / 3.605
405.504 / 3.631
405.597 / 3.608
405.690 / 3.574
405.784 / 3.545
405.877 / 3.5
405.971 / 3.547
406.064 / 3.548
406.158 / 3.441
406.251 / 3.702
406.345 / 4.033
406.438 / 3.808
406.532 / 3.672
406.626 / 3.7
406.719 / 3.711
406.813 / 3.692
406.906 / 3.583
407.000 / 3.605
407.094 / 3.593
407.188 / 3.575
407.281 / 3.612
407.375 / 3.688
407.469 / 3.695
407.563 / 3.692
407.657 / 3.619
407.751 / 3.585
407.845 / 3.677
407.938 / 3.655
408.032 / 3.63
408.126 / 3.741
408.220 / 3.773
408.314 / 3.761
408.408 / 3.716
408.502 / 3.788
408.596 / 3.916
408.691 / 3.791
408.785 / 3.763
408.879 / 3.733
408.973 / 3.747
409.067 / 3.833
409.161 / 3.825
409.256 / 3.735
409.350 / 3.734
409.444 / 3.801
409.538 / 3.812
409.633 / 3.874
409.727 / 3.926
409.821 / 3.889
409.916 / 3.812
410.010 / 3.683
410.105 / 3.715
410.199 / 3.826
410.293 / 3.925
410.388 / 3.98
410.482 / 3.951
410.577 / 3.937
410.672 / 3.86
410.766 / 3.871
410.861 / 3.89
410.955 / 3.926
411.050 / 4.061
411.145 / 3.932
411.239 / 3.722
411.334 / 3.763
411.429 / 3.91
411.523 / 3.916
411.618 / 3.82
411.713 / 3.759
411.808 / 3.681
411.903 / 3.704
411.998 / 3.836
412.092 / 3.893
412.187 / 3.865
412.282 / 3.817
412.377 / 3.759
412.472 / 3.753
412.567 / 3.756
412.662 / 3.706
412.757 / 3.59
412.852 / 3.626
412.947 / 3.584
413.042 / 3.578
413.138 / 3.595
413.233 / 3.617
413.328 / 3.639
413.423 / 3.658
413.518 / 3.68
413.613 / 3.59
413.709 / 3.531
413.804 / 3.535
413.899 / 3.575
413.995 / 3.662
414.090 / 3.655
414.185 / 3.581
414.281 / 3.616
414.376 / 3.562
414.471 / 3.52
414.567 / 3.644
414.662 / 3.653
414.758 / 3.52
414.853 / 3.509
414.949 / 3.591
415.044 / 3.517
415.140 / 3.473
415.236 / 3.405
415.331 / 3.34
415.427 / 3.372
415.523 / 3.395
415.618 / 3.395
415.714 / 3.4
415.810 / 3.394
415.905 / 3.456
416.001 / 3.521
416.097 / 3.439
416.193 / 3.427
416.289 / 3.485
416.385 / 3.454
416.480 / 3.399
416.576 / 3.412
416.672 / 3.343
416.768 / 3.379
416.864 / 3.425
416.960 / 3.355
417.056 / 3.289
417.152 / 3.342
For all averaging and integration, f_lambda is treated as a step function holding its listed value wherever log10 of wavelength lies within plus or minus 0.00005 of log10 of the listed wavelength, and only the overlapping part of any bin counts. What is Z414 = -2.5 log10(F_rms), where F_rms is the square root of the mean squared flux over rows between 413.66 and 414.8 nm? -1.39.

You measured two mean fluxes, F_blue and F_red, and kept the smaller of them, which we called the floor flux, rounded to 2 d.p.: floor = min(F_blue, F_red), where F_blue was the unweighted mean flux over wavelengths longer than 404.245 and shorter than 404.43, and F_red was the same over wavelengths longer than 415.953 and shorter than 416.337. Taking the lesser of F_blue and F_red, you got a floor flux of 3.34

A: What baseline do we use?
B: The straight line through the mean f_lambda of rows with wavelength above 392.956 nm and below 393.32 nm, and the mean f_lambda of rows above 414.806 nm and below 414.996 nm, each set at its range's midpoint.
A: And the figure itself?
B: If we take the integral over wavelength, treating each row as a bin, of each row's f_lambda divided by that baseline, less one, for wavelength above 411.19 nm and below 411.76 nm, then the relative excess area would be 0.03 nm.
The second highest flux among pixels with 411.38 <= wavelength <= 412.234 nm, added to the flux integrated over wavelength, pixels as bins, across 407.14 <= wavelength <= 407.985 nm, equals 6.99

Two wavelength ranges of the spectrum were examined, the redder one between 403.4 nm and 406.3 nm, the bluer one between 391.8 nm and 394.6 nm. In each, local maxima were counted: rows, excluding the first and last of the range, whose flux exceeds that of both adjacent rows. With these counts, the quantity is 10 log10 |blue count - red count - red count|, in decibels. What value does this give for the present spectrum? 8.5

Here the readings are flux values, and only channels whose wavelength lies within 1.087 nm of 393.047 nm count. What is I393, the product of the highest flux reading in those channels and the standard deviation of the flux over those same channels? 0.46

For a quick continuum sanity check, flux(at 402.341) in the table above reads 3.588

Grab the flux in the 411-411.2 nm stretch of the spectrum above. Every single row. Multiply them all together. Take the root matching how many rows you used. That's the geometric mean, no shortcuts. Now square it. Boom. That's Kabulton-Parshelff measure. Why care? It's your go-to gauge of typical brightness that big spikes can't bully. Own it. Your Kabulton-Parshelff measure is 16.0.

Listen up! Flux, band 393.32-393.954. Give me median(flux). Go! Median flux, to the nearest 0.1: 4.0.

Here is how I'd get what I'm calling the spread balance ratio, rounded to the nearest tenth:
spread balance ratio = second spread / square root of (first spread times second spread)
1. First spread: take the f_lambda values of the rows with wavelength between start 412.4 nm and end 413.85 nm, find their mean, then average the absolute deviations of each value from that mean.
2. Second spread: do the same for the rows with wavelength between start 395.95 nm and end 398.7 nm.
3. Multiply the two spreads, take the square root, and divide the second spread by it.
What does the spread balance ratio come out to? 1.5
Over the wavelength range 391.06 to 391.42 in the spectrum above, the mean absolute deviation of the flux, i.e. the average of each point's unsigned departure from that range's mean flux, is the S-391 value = 0.051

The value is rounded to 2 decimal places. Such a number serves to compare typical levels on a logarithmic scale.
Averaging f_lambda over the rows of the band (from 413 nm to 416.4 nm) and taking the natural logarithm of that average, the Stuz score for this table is 1.26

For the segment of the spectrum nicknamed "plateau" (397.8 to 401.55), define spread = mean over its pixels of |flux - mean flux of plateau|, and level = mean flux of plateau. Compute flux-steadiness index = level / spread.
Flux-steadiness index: 39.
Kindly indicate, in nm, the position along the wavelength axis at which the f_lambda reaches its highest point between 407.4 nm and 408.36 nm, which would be 408.220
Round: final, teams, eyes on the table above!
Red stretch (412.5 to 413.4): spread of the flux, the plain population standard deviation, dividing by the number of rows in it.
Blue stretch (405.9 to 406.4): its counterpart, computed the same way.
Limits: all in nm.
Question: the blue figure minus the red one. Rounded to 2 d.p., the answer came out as 0.15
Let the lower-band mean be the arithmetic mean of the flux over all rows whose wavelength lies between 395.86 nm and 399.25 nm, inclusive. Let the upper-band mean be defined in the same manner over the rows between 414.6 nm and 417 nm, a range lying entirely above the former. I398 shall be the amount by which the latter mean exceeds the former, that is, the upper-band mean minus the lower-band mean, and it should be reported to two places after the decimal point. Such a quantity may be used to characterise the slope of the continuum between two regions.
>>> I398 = -0.62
